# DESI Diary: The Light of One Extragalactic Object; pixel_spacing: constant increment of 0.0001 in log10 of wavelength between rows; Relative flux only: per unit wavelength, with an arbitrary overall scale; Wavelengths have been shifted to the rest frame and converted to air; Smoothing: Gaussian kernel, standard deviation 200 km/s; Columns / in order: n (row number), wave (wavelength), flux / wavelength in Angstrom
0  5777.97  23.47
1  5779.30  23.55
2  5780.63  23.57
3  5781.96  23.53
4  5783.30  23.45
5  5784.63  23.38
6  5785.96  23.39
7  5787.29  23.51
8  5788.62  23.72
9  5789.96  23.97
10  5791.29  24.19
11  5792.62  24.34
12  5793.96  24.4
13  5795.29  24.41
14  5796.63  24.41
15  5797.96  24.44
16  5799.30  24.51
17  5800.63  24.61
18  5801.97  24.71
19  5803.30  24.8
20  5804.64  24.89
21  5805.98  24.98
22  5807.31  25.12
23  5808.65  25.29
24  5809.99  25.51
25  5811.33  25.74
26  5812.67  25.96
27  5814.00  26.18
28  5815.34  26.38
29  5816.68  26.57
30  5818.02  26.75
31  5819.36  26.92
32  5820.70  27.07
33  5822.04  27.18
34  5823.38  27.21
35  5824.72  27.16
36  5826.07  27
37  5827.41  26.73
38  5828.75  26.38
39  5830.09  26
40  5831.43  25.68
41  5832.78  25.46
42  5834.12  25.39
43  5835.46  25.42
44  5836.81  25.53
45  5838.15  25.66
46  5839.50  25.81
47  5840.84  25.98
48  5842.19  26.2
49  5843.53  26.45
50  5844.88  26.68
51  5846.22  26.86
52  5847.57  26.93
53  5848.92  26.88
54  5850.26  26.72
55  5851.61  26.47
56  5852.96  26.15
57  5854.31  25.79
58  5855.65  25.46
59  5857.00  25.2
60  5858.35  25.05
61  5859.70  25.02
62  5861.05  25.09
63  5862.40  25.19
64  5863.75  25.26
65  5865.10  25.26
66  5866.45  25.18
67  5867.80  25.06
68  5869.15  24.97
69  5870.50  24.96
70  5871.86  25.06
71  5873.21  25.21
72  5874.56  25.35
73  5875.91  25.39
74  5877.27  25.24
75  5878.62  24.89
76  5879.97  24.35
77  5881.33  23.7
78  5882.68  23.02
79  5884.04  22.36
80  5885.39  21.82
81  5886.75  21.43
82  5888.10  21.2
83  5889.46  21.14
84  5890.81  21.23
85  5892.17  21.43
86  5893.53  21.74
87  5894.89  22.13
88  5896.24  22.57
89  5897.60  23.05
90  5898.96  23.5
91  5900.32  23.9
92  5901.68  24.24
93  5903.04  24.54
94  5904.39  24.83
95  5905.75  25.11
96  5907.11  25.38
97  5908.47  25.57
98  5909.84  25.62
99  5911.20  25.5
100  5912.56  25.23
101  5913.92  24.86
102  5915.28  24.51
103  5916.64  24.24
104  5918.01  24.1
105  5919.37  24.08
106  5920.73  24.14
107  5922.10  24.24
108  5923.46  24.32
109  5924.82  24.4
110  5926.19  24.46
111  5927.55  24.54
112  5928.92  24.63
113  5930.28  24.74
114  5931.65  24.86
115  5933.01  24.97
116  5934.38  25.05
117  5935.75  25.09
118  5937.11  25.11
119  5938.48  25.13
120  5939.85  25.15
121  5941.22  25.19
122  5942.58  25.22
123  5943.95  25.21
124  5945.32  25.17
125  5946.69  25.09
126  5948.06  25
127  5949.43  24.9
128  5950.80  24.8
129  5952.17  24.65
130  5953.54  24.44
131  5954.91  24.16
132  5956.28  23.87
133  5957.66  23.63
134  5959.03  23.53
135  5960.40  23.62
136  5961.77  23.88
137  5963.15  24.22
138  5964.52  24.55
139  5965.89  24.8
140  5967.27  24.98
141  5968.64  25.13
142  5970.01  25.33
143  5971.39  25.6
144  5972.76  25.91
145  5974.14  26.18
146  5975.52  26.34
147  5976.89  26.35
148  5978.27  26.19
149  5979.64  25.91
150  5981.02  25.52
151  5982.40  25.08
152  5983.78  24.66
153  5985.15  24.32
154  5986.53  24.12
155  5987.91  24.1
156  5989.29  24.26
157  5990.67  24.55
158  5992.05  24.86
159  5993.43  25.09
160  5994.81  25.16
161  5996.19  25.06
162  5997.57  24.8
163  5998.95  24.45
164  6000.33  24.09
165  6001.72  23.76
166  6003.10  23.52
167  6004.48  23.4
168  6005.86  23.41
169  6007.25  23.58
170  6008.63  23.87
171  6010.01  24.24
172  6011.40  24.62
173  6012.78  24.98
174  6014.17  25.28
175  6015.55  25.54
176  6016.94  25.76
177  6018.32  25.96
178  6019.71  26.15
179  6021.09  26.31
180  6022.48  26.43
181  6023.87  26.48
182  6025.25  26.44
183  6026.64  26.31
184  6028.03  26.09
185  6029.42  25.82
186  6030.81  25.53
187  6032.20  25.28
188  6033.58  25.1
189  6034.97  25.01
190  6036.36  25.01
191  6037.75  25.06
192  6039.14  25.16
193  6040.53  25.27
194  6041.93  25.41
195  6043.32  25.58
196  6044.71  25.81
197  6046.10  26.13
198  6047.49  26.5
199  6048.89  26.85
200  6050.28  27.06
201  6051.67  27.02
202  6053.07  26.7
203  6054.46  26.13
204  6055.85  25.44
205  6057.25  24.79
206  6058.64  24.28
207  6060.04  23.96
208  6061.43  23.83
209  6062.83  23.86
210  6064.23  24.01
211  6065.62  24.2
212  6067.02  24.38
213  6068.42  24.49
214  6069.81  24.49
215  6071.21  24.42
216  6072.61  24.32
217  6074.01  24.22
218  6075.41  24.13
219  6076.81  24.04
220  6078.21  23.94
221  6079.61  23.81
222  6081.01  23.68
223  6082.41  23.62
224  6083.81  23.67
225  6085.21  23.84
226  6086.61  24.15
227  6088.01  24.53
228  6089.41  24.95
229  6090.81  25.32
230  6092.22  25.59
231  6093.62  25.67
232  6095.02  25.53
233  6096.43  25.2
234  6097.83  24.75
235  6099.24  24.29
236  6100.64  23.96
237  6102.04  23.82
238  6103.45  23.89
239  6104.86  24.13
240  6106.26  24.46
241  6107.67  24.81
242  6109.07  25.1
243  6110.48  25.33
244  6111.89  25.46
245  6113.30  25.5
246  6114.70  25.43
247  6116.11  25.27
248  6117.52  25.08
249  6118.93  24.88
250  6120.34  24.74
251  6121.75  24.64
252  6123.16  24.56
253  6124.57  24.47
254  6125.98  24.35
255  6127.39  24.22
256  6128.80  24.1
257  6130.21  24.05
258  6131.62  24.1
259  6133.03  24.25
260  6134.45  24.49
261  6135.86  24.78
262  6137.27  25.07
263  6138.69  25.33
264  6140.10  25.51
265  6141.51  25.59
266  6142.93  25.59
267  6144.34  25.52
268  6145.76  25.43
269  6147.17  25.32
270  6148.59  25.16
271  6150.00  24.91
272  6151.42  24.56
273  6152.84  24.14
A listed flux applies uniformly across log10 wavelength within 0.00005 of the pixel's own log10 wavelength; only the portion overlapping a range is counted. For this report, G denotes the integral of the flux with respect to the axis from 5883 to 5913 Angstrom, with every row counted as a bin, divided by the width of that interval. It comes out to 23.3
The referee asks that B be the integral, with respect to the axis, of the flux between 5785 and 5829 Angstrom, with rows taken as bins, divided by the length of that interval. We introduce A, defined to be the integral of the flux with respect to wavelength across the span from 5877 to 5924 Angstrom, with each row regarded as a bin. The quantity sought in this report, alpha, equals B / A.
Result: 0.023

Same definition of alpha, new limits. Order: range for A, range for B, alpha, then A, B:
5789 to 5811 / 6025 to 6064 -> 0.047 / 542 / 25.52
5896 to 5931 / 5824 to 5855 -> 0.031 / 857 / 26.23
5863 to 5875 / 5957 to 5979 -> 0.083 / 302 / 25.03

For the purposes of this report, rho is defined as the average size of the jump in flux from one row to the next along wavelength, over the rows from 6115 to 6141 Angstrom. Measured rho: 0.158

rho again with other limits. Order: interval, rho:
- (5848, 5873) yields 0.147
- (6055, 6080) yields 0.174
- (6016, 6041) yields 0.144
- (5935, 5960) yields 0.107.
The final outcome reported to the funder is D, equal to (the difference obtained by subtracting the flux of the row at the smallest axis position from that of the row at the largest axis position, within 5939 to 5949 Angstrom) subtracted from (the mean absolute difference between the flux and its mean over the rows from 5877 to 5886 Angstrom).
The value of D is 1.2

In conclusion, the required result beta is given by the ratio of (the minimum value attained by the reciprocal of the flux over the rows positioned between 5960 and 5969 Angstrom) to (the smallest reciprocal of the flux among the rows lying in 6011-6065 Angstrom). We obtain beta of 1.08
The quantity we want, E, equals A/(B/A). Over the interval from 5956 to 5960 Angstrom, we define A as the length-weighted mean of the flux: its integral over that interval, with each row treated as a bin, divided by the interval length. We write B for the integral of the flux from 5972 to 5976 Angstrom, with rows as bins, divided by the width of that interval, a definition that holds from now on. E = 21.4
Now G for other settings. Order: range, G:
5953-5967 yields 24.1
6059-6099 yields 24.4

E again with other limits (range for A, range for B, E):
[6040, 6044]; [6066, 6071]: 26.4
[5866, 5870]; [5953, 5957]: 26.1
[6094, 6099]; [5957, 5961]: 26.6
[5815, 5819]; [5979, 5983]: 27.8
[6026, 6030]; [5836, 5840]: 26.5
